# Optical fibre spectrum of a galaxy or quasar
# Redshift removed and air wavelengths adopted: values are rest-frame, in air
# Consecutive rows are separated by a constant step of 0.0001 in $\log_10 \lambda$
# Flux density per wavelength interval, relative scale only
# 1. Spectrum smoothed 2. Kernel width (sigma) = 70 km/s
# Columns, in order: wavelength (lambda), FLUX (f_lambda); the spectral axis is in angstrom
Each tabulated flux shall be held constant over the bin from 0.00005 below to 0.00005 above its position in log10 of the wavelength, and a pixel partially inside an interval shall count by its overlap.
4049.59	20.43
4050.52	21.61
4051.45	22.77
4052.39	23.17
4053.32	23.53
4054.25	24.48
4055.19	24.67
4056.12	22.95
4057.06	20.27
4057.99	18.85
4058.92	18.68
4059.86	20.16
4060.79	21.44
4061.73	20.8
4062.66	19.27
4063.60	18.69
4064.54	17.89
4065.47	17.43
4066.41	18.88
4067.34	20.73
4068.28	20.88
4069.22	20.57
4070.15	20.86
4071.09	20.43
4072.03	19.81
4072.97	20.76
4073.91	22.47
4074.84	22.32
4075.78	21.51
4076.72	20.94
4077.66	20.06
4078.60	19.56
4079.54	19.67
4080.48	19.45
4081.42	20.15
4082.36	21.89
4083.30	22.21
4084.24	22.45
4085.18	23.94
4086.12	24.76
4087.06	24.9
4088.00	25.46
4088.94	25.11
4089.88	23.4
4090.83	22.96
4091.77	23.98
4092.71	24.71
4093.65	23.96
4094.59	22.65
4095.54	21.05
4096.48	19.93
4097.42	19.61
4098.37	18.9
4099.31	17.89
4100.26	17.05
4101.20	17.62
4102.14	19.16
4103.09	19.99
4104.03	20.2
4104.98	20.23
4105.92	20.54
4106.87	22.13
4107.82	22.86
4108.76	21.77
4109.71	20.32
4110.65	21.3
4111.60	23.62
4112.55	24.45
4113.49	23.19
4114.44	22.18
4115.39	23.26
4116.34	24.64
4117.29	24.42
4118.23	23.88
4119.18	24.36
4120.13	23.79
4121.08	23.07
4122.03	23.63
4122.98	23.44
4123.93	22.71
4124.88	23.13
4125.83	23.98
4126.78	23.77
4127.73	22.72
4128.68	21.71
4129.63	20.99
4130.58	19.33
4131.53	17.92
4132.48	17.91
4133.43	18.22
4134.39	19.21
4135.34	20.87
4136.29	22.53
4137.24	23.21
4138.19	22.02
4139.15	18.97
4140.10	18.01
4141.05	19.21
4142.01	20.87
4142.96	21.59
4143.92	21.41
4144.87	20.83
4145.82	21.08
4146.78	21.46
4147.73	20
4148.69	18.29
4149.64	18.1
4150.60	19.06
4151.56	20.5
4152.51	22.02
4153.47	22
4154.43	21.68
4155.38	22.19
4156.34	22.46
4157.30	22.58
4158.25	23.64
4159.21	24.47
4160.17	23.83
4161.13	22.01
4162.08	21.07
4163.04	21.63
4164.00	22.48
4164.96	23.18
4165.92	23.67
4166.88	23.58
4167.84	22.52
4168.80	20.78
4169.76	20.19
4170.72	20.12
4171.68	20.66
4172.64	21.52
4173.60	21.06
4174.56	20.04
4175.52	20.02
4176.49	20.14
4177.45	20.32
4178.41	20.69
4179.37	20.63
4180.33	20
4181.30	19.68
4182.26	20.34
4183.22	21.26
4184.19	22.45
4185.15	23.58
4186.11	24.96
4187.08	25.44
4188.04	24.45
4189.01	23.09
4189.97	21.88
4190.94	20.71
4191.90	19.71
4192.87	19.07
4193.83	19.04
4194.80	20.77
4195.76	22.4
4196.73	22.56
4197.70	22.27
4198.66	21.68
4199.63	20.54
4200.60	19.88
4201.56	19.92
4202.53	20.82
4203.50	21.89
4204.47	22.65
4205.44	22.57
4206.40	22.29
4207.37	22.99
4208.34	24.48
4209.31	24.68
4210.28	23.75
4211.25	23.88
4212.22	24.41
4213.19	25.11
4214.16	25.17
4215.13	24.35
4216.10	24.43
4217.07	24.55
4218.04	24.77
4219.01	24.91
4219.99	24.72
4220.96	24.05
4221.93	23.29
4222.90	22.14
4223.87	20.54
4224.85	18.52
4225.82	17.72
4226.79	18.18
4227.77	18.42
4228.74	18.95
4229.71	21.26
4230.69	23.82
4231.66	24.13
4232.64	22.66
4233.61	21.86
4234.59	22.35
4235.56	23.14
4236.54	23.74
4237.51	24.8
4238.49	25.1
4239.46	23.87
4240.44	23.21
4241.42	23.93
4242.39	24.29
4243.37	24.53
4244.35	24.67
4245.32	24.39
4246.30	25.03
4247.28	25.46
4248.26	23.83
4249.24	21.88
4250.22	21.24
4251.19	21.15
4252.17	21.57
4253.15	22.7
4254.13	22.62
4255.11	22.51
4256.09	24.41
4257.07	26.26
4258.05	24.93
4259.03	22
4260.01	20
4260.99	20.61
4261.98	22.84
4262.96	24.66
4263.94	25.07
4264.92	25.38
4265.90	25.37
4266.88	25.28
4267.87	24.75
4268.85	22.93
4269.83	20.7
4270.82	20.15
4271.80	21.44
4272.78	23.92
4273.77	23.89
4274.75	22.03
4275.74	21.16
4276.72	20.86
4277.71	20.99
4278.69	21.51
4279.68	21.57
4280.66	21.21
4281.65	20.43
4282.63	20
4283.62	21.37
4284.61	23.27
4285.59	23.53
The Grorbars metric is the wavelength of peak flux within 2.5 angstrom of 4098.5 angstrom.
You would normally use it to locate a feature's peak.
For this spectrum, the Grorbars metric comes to 4096.48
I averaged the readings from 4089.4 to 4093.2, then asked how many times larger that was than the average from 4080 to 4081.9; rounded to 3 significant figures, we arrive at 1.20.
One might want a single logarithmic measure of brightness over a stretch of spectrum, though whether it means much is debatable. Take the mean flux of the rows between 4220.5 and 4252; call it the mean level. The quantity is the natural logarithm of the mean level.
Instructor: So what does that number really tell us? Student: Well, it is 3.12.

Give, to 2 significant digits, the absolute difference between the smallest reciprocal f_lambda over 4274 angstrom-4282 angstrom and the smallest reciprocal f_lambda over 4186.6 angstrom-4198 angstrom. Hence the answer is 0.0061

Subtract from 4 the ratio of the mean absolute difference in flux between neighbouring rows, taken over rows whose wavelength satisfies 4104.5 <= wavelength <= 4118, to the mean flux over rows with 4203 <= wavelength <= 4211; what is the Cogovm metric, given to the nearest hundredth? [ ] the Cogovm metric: 3.95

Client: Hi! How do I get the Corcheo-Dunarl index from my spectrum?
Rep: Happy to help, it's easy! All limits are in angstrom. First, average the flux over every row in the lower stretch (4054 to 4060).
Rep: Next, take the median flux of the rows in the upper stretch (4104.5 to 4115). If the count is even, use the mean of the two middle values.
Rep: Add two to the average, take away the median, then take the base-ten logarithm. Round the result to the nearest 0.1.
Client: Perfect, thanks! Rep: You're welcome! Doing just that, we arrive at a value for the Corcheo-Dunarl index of 0.1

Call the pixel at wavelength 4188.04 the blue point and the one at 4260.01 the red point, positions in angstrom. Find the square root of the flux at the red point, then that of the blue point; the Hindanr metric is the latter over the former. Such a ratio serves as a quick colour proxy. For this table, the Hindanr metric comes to 1.11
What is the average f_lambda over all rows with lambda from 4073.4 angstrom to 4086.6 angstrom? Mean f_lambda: 21.5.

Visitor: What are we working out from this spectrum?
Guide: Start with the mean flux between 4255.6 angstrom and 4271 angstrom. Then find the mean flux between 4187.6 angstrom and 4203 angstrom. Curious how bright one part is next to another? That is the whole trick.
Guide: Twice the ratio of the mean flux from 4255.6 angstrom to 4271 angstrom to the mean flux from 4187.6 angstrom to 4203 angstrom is 2.22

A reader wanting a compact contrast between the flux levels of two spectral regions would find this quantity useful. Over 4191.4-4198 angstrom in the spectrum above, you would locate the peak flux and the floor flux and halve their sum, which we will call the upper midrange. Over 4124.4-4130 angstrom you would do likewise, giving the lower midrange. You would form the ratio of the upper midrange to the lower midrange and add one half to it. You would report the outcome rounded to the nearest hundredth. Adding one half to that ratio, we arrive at 1.43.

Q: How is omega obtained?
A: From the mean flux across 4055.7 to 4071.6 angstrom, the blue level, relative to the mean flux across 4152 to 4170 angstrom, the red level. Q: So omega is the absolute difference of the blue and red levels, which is 2.5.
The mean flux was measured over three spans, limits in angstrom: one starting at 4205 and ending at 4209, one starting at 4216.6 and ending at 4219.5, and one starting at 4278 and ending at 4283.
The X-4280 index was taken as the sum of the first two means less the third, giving 26.9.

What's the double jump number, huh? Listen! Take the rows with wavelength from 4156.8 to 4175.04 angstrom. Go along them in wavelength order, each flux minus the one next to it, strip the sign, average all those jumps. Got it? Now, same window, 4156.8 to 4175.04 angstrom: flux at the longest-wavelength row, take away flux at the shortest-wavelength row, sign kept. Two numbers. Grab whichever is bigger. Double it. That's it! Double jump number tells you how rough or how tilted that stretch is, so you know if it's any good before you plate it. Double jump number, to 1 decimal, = 1.6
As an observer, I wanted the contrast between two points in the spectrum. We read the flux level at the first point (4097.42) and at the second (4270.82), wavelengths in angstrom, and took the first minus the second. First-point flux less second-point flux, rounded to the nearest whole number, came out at -1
